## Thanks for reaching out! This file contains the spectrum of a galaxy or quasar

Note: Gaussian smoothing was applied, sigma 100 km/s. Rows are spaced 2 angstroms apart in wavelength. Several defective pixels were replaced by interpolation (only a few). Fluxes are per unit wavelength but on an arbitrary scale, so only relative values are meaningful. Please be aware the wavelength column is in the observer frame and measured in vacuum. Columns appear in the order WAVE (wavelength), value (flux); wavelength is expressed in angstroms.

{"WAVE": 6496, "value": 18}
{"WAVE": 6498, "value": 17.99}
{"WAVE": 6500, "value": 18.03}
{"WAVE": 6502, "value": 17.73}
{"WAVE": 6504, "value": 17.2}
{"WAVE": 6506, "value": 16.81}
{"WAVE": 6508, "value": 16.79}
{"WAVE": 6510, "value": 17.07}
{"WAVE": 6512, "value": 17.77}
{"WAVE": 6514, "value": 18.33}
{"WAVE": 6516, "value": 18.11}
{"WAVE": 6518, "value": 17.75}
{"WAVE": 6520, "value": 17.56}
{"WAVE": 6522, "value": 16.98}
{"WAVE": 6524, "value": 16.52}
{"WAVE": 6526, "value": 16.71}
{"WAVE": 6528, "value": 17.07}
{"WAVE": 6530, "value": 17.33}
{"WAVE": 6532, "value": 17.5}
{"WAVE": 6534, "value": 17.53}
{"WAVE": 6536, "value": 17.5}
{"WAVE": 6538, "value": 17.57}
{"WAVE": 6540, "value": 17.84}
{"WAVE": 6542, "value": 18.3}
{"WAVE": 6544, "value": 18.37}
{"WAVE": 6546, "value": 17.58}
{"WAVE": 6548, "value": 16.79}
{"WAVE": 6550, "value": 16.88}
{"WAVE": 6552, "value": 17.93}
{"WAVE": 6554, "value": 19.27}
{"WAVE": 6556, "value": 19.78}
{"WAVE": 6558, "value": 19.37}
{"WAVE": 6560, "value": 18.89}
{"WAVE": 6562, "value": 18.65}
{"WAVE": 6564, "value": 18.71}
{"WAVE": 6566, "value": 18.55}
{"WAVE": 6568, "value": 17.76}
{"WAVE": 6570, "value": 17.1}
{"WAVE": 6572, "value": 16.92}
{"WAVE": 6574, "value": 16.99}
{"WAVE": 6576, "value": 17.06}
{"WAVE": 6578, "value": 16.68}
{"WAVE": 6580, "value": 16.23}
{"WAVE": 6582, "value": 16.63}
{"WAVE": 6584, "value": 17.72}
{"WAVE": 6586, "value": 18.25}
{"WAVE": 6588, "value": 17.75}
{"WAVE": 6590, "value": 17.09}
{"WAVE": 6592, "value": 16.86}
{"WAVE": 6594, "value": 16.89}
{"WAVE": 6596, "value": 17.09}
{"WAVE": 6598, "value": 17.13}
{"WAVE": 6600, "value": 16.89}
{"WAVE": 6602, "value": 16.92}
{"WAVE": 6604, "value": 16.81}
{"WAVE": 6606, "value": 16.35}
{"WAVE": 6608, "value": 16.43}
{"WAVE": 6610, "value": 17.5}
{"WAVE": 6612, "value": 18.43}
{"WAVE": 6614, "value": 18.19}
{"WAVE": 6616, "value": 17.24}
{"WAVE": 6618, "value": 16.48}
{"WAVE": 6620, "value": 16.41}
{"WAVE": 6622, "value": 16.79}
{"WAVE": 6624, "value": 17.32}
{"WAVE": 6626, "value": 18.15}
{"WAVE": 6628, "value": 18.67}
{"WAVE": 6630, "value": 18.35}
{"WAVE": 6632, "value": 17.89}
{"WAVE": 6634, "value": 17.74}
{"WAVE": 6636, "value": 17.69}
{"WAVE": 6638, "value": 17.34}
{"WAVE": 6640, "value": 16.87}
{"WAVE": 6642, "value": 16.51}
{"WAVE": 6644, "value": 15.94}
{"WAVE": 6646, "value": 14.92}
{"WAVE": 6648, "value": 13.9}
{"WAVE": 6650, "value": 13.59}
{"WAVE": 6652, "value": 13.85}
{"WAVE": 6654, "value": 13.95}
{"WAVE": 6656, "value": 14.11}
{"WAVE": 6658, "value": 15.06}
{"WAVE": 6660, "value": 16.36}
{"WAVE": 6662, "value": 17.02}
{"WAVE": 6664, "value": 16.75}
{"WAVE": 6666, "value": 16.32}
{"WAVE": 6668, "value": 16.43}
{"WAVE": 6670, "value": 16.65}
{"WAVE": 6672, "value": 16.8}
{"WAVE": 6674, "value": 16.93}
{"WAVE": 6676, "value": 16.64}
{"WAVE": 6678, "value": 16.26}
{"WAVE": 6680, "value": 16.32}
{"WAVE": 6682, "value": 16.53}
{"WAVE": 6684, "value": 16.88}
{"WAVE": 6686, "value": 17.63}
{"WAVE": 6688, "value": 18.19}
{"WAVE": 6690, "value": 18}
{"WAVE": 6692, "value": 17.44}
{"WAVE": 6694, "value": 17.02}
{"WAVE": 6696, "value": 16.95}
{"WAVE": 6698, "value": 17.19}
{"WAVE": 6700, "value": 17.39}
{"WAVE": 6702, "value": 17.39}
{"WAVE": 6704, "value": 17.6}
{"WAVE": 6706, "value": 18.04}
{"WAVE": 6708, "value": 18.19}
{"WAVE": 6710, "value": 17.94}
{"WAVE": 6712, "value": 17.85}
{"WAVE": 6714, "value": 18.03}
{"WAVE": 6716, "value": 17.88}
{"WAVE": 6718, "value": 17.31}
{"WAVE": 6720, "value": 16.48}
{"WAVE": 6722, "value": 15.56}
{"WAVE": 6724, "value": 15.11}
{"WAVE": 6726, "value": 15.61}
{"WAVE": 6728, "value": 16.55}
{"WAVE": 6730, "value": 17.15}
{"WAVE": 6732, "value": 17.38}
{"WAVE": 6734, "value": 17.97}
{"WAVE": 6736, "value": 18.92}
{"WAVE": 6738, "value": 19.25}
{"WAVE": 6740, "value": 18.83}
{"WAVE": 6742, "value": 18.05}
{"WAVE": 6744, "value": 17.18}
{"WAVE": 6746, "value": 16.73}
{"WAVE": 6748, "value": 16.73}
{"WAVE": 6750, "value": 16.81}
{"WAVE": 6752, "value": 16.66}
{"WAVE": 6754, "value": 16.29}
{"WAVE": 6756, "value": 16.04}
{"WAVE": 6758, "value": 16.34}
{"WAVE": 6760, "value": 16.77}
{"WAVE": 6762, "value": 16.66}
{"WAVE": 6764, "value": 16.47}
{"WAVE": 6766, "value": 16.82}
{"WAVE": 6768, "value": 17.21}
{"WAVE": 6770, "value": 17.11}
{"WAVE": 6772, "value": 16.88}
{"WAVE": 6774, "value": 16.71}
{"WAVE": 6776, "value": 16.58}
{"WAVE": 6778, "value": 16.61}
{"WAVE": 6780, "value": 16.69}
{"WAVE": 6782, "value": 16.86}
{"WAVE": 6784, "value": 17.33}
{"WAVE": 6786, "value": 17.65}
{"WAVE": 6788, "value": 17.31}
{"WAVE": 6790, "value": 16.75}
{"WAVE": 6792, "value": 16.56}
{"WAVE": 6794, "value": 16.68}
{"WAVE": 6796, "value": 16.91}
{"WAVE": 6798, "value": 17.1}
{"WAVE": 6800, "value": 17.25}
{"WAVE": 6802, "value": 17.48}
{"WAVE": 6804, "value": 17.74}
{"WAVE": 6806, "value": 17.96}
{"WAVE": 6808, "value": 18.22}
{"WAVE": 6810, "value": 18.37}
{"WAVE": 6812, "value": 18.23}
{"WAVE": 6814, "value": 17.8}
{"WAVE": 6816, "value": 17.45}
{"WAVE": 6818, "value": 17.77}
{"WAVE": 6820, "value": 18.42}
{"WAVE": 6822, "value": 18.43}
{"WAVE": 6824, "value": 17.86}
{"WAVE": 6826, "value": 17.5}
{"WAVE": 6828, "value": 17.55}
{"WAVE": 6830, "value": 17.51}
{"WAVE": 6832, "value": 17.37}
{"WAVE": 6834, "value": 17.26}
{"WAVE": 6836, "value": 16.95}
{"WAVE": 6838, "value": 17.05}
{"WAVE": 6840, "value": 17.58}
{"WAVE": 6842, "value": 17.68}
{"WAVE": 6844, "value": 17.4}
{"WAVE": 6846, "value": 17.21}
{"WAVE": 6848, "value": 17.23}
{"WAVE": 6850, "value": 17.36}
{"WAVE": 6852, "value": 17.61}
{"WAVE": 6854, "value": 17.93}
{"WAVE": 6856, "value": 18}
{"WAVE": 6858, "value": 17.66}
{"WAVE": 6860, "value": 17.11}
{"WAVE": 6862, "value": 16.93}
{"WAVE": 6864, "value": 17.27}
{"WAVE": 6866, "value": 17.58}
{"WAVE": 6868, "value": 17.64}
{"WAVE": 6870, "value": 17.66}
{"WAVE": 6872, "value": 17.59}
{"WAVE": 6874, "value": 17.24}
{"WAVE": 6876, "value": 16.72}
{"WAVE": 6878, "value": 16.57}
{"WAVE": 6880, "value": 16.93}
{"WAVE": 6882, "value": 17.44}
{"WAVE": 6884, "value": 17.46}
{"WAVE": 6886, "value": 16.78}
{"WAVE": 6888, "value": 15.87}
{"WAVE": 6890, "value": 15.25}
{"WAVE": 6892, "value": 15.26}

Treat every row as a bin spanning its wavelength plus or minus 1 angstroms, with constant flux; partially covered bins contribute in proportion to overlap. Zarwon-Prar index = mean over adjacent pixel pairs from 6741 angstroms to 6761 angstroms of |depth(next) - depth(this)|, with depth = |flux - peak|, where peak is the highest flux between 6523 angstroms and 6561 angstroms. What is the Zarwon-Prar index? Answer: 0.32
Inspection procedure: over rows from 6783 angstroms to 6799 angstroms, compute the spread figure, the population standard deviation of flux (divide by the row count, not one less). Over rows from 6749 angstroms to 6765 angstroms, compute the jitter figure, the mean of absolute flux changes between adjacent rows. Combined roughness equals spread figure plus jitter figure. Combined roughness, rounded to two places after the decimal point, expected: 0.61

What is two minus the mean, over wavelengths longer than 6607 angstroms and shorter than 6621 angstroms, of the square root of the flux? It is -2.151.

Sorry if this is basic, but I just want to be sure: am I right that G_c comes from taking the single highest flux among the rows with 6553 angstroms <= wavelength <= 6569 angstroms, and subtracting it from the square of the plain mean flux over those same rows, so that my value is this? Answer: 336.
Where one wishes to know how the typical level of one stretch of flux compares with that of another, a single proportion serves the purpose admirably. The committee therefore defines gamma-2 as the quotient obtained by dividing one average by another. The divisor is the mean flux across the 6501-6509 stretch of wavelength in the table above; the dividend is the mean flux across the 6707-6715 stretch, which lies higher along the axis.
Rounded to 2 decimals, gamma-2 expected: 1.05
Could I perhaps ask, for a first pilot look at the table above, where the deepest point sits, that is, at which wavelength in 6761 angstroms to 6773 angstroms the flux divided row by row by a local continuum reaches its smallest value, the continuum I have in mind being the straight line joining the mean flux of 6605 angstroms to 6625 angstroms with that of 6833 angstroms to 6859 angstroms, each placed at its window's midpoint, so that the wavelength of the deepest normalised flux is 6764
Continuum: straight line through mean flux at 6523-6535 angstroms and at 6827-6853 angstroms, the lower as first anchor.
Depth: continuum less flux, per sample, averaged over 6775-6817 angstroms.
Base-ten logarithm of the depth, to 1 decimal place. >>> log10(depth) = -1.7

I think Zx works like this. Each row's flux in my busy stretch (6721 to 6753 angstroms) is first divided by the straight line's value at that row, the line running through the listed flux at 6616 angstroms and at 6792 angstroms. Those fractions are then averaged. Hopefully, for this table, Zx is 1.023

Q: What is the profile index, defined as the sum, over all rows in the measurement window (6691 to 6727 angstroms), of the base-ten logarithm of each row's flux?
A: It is 22.21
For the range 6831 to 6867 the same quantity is 22.33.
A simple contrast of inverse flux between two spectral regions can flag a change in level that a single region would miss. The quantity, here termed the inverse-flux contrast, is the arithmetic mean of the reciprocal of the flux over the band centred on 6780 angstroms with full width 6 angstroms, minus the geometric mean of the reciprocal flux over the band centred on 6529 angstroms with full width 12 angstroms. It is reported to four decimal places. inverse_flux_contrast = 0.0014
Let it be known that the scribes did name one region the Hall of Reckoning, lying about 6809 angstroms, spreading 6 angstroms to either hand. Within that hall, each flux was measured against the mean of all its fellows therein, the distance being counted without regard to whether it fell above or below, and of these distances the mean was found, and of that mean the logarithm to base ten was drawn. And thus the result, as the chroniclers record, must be -0.7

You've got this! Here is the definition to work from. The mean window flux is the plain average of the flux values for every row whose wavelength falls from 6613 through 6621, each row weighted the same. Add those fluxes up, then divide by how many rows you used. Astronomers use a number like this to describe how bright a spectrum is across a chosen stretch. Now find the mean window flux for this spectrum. 17.1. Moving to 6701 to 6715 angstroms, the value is 17.9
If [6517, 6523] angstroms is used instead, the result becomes 17.4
